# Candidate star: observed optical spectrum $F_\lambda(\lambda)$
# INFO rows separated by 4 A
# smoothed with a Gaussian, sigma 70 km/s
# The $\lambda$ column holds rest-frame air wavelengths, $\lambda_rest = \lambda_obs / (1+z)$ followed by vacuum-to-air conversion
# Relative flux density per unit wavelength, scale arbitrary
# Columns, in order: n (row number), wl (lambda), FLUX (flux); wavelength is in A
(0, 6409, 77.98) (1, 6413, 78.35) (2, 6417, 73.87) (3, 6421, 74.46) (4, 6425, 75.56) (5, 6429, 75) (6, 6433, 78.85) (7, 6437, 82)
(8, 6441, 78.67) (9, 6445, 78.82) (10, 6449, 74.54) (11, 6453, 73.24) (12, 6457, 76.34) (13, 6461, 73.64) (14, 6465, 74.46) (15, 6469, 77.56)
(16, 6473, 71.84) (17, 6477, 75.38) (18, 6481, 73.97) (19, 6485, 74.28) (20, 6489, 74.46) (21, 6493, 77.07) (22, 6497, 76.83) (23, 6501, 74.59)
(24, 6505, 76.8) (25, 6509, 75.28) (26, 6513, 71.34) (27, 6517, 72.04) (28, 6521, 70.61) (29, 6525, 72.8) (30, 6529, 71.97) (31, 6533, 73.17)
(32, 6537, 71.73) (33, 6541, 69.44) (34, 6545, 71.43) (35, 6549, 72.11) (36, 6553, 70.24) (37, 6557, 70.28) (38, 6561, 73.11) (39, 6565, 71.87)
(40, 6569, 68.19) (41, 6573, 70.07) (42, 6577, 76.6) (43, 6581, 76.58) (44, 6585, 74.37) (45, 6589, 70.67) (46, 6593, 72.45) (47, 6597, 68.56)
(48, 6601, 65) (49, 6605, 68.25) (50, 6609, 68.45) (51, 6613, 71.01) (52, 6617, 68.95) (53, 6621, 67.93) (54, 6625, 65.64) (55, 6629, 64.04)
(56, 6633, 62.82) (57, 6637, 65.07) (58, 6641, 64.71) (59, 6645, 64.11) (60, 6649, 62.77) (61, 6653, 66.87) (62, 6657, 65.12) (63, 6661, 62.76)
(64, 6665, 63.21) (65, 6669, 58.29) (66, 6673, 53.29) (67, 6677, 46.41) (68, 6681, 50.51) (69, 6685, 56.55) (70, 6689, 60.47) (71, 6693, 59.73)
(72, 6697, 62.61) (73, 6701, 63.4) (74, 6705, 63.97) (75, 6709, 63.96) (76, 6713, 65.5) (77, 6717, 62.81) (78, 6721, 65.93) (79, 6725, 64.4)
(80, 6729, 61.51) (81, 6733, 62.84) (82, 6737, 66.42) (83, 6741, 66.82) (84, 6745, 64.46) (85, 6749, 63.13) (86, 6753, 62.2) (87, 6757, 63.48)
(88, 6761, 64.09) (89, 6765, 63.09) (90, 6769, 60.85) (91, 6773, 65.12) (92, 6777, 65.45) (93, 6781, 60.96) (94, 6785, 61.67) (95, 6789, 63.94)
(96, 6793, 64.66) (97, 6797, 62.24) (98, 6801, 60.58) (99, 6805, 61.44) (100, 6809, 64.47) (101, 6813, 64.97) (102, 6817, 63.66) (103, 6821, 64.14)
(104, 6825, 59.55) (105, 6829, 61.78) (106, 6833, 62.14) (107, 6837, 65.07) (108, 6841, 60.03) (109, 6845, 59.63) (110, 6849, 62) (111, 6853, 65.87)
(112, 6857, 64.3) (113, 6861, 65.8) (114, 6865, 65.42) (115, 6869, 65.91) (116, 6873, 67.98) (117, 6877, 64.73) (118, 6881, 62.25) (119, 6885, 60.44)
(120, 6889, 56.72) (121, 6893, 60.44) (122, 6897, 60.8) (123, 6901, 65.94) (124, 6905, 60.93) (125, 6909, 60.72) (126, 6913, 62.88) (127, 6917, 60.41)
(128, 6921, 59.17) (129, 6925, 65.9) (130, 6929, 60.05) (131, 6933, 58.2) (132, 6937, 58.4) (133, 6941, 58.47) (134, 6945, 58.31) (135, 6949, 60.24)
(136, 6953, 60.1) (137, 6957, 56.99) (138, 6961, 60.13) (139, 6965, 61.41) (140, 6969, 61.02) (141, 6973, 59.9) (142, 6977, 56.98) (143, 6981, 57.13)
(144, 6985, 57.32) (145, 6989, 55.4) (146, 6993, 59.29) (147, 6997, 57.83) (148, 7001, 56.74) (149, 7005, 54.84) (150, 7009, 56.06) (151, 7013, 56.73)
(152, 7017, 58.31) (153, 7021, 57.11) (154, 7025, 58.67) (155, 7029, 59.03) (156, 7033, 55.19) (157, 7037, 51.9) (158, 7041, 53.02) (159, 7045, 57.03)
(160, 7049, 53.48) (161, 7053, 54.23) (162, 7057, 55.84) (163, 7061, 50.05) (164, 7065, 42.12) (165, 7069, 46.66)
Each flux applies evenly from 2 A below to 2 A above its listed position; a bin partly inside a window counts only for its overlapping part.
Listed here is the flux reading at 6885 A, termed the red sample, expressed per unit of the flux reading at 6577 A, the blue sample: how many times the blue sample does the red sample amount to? 0.79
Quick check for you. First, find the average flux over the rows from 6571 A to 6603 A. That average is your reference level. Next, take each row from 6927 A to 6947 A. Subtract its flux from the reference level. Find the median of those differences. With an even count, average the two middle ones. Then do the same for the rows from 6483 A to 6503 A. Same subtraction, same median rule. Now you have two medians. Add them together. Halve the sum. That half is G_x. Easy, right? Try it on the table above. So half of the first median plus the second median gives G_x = 5.3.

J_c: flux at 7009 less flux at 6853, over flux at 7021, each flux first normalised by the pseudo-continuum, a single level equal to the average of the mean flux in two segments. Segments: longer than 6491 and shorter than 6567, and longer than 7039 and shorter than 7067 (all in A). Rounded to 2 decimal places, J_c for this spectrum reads -0.17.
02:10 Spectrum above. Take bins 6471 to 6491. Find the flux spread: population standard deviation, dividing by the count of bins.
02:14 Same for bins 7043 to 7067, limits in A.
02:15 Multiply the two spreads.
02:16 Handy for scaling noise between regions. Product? 6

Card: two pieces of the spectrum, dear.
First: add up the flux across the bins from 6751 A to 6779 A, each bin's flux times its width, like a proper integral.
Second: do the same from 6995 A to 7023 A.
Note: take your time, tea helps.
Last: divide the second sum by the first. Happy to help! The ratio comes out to 0.89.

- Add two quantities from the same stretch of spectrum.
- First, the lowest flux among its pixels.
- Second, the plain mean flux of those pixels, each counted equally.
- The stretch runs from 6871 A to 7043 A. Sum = 111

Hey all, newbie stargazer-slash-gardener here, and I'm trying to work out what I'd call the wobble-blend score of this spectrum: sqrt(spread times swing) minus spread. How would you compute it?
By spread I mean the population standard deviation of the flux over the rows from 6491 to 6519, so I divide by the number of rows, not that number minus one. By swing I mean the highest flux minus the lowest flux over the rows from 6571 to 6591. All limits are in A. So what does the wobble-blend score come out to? 1.6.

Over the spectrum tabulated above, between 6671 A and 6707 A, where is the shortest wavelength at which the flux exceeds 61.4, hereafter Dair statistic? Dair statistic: 6697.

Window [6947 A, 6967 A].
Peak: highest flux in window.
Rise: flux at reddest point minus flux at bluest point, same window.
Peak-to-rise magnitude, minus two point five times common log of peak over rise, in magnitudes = -4.3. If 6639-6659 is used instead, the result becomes -5.5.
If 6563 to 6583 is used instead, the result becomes -3.0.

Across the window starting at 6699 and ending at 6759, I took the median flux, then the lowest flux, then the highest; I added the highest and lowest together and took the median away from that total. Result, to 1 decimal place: 64.4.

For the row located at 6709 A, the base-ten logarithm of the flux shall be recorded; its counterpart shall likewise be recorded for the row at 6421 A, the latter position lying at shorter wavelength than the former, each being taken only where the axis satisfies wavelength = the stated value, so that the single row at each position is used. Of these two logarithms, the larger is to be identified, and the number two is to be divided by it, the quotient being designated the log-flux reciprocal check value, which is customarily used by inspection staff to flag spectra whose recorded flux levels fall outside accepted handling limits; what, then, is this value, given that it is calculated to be 1.07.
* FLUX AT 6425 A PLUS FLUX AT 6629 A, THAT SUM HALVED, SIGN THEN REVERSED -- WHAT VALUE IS -70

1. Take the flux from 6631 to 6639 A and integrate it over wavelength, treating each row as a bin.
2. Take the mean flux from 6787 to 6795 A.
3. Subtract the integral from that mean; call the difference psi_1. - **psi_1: -447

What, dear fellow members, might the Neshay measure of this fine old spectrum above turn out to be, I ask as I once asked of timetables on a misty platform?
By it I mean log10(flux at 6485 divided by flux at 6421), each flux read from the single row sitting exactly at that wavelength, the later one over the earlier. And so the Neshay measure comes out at 0.00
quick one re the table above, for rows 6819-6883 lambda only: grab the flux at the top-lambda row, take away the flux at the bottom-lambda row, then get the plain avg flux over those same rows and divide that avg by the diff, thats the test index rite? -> -34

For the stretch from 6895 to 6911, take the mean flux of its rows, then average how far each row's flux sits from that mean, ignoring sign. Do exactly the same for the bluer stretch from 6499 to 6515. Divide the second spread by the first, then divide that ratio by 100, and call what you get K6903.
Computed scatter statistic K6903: 0.0082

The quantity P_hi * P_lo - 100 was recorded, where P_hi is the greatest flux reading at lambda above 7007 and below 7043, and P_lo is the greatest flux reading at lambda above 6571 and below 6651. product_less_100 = 4422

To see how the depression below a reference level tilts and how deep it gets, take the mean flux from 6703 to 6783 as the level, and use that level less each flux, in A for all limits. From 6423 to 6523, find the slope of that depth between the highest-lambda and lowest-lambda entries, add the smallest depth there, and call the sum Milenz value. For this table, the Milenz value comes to -18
